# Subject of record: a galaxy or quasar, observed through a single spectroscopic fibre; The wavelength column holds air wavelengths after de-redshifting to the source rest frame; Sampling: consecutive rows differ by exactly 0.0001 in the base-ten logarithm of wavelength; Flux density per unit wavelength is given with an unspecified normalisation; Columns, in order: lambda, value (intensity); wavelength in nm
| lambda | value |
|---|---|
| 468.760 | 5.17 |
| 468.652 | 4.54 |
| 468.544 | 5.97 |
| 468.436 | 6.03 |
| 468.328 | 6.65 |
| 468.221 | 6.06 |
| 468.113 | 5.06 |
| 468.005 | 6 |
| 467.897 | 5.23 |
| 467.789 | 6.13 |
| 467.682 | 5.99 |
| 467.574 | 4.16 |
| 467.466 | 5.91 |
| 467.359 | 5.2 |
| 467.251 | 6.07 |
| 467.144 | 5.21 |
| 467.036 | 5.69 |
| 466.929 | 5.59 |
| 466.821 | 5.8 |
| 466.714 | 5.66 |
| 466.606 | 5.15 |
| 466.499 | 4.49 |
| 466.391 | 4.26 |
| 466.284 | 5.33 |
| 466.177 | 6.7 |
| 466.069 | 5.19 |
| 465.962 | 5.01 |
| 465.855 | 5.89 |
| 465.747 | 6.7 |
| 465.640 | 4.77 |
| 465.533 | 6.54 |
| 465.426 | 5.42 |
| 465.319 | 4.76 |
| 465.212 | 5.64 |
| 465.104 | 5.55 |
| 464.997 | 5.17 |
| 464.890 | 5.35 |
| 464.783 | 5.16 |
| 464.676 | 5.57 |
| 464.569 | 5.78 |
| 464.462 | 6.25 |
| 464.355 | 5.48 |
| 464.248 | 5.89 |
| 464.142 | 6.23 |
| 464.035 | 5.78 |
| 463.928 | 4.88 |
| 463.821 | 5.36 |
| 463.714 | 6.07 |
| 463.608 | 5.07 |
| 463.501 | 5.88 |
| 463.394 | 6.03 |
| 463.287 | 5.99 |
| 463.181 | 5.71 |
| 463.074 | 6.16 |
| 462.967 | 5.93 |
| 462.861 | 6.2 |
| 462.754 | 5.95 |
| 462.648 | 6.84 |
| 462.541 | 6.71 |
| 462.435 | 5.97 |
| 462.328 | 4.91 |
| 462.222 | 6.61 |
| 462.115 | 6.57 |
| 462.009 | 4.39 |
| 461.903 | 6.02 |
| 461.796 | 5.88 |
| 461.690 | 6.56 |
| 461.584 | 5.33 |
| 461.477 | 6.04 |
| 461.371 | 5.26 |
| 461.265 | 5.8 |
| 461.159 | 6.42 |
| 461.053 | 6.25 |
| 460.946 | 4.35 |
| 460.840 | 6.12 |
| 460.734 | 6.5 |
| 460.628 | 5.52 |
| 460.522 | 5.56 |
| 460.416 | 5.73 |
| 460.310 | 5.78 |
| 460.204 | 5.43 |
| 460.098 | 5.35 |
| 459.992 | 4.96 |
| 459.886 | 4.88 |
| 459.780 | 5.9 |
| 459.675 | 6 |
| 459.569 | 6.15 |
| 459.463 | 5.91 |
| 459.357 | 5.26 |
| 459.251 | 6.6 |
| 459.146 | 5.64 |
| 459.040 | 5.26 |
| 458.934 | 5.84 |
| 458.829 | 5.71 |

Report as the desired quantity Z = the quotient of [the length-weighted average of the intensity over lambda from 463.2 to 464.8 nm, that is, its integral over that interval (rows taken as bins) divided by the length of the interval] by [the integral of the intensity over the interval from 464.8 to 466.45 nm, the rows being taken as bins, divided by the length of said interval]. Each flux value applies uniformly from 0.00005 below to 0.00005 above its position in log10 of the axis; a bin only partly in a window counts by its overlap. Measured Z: 1.04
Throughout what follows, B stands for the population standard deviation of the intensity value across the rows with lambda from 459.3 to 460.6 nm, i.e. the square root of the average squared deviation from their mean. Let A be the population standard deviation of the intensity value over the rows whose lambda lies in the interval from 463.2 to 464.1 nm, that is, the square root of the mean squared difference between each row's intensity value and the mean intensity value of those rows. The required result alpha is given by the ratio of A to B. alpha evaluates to 1.1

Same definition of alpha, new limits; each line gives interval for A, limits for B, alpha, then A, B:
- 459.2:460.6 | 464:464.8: 1.3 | 0.46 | 0.35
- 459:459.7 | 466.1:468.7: 0.7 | 0.45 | 0.68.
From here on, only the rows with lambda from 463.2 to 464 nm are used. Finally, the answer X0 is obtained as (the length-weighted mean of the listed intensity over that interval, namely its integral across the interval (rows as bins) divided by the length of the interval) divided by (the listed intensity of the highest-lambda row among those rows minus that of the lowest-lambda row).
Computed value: -5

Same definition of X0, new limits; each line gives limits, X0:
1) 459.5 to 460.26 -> -8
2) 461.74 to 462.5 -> 64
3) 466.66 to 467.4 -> -12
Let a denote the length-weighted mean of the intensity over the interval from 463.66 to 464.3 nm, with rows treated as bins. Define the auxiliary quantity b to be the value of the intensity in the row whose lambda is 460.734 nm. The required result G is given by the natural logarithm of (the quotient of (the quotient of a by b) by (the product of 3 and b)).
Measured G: -3.10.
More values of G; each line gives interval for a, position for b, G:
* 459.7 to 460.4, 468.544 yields -2.98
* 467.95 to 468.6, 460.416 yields -2.81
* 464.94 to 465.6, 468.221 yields -3.00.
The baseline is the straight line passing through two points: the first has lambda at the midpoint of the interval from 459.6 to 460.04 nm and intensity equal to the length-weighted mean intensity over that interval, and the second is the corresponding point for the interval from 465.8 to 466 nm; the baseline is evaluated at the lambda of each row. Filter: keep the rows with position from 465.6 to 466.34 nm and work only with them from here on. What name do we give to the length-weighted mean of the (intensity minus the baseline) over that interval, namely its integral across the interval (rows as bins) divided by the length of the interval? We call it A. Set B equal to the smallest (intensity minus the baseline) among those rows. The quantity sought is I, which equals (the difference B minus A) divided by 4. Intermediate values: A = 0.191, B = -0.71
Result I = -0.224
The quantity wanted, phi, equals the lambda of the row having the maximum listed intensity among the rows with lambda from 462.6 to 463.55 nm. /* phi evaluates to 462.648 nm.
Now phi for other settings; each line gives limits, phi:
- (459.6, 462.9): 462.648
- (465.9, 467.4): 466.177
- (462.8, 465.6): 465.533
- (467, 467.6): 467.251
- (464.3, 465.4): 464.462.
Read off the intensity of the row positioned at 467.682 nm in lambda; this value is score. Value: 5.99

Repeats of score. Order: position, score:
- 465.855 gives 5.89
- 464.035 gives 5.78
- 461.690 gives 6.56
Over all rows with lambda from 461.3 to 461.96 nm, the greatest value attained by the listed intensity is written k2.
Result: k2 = 6.56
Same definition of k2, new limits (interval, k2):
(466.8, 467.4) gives 6.07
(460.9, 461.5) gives 6.42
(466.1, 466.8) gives 6.7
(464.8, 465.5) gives 5.64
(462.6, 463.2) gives 6.84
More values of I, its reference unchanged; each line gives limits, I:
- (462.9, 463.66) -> -0.191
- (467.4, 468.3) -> -0.358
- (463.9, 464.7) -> -0.222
